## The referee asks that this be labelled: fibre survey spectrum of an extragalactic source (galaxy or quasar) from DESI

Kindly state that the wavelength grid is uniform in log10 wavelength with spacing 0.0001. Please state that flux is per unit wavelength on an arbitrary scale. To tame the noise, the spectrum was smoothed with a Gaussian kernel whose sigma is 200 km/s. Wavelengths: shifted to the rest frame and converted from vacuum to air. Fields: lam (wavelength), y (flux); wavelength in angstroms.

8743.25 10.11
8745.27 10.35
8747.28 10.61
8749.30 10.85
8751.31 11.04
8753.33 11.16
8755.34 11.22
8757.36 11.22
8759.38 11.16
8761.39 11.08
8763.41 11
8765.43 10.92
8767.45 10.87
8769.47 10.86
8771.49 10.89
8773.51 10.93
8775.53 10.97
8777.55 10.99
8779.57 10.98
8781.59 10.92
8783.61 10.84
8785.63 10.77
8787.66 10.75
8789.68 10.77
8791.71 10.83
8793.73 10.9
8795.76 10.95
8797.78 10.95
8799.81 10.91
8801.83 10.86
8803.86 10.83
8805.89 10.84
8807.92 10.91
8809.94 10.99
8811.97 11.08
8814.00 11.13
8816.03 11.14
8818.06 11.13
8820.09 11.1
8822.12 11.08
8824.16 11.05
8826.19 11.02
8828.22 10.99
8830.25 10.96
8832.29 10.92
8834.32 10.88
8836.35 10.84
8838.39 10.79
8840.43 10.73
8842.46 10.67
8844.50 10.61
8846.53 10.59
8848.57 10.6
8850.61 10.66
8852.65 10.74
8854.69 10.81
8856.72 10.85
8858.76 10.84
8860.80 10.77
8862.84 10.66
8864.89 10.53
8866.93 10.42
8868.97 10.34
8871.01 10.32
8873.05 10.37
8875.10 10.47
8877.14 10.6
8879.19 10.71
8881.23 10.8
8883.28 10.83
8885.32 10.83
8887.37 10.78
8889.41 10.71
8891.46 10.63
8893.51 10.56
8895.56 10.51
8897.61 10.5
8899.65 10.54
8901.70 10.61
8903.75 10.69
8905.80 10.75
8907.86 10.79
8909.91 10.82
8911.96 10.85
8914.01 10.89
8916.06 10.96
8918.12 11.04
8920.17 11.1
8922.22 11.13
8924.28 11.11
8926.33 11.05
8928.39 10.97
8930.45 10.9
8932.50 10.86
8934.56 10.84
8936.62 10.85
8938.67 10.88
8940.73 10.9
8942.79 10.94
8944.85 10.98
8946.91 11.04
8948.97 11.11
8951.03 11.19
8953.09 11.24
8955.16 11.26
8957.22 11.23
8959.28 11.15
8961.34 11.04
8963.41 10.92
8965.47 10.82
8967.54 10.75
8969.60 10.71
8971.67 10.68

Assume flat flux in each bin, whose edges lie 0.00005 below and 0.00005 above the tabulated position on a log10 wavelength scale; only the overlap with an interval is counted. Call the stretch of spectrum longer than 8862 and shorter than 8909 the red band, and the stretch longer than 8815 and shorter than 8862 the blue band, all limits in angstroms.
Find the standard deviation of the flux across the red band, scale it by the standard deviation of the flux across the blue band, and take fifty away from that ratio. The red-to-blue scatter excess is -49.1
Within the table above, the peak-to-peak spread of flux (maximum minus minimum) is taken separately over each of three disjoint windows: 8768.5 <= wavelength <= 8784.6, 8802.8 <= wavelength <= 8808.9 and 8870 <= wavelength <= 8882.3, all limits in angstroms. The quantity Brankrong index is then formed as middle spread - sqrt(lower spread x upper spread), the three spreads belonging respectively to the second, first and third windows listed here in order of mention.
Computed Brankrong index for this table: -0.19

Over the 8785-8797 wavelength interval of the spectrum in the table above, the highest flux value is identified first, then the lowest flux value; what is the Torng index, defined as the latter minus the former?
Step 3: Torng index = -0.20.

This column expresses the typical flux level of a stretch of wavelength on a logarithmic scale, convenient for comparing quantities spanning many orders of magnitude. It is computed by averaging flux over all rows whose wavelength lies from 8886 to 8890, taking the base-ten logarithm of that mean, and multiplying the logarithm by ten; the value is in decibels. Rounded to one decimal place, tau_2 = 10.3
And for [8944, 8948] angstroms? 10.4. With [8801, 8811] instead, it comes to 10.4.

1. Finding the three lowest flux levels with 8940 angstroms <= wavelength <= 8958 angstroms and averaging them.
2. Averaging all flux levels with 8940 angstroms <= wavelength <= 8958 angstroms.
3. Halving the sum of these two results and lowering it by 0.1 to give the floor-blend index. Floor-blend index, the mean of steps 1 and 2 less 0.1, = 10.92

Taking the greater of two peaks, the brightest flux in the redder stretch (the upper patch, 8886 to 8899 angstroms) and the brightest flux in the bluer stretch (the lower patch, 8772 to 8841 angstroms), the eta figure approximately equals 11.1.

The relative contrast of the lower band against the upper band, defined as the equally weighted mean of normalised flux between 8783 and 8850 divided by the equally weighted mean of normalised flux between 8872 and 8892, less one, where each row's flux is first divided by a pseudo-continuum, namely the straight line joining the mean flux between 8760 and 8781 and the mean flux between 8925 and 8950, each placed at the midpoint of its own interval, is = 0.020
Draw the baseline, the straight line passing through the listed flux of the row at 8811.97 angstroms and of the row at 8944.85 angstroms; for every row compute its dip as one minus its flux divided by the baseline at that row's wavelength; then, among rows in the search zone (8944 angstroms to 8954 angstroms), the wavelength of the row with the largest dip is 8944.85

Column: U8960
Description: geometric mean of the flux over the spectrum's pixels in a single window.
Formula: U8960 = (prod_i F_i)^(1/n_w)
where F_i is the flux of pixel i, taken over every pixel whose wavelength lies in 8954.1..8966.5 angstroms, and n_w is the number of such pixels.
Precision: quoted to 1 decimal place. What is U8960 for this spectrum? 11.1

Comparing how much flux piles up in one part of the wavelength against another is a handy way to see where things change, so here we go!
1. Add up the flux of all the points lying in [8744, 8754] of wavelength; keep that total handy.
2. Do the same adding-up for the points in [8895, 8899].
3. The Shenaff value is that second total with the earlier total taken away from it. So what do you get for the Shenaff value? -33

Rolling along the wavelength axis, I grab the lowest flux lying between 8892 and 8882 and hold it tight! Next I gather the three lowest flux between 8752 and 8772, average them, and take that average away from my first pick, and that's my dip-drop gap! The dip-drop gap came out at -0.24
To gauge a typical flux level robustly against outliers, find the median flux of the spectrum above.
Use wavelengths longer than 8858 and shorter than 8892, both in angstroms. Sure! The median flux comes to 10.7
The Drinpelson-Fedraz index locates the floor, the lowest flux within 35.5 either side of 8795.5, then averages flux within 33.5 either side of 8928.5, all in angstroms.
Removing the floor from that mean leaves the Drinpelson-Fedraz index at 0.18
